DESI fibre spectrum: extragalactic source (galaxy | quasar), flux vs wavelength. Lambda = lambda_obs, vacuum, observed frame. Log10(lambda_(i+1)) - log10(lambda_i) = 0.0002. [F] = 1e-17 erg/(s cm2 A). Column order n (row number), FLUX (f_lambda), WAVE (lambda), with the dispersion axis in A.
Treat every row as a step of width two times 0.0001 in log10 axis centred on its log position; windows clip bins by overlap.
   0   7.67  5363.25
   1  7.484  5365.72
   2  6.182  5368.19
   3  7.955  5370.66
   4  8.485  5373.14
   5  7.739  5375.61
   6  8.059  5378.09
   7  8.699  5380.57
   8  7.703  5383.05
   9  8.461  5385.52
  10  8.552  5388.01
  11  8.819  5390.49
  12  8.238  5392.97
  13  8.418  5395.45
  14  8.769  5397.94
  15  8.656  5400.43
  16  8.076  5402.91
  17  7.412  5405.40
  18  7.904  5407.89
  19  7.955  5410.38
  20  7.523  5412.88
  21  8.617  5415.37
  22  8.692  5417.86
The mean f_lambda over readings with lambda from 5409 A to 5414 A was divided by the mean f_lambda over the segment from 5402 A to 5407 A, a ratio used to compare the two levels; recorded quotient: 1.00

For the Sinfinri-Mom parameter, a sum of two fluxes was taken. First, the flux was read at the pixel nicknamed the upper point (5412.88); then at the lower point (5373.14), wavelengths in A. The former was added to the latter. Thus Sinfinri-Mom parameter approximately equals 16.0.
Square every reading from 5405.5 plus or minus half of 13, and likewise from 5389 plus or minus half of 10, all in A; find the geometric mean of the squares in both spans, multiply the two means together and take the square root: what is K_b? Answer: 68.0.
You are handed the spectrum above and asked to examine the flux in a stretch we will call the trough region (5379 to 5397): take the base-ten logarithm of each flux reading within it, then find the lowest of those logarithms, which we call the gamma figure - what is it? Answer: 0.89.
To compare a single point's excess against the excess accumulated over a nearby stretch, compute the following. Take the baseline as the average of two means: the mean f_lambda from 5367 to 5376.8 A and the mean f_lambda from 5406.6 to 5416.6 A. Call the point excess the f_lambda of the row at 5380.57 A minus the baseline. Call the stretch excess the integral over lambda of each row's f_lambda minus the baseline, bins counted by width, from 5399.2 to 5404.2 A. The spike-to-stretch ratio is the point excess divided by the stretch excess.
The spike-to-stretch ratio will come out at 0.32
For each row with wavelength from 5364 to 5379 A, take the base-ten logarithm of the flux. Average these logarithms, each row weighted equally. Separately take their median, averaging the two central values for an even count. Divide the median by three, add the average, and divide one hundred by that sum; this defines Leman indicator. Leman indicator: 84.8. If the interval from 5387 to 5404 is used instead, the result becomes 80.6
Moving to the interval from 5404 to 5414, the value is 84.6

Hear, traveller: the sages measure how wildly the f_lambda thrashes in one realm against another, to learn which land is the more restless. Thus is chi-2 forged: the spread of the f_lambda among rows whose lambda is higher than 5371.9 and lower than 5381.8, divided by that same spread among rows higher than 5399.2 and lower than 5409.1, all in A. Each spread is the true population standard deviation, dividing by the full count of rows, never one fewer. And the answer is 0.84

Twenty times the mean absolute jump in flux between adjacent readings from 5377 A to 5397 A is 10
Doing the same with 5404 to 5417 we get 10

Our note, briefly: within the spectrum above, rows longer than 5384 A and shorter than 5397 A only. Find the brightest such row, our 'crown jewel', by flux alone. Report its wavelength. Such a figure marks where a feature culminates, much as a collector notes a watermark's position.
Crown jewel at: 5390.49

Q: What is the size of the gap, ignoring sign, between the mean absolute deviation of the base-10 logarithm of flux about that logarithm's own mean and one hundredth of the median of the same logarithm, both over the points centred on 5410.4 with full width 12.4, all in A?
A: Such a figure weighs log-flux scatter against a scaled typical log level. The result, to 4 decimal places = 0.0093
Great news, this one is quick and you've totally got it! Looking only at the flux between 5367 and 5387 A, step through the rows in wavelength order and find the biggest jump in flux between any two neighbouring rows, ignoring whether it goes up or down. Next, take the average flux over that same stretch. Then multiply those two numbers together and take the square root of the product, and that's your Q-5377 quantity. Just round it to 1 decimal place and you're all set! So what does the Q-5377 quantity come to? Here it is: 3.7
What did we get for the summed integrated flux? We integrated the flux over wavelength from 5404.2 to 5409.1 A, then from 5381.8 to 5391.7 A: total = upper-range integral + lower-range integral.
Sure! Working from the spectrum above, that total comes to 121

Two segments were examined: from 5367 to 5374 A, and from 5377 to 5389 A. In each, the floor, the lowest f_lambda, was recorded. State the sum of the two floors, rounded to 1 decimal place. 13.9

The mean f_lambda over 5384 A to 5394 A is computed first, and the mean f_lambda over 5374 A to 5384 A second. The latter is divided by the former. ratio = 0.95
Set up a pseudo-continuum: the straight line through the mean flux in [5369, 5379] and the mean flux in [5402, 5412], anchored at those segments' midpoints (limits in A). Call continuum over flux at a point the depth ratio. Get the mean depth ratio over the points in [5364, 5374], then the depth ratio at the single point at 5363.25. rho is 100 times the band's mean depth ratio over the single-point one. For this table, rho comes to 103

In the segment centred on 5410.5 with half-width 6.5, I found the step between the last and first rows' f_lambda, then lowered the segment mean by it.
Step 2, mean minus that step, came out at 6.7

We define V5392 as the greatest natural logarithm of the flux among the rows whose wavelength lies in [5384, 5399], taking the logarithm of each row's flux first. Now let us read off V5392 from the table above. 2.18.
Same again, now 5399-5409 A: 2.16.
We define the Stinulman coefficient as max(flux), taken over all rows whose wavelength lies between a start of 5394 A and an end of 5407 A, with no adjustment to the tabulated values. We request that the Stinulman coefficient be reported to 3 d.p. 8.769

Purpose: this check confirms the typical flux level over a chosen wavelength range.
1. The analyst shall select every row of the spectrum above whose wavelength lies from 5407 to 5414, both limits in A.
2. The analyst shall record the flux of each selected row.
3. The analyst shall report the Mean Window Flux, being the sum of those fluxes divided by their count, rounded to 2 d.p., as 7.79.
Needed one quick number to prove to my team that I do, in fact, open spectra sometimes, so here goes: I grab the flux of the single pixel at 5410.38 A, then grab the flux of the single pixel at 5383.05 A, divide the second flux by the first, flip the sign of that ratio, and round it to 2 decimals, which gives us -0.97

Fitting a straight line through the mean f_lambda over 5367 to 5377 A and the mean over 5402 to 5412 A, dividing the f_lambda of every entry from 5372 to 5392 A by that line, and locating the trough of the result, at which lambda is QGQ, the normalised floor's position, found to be 5383.05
